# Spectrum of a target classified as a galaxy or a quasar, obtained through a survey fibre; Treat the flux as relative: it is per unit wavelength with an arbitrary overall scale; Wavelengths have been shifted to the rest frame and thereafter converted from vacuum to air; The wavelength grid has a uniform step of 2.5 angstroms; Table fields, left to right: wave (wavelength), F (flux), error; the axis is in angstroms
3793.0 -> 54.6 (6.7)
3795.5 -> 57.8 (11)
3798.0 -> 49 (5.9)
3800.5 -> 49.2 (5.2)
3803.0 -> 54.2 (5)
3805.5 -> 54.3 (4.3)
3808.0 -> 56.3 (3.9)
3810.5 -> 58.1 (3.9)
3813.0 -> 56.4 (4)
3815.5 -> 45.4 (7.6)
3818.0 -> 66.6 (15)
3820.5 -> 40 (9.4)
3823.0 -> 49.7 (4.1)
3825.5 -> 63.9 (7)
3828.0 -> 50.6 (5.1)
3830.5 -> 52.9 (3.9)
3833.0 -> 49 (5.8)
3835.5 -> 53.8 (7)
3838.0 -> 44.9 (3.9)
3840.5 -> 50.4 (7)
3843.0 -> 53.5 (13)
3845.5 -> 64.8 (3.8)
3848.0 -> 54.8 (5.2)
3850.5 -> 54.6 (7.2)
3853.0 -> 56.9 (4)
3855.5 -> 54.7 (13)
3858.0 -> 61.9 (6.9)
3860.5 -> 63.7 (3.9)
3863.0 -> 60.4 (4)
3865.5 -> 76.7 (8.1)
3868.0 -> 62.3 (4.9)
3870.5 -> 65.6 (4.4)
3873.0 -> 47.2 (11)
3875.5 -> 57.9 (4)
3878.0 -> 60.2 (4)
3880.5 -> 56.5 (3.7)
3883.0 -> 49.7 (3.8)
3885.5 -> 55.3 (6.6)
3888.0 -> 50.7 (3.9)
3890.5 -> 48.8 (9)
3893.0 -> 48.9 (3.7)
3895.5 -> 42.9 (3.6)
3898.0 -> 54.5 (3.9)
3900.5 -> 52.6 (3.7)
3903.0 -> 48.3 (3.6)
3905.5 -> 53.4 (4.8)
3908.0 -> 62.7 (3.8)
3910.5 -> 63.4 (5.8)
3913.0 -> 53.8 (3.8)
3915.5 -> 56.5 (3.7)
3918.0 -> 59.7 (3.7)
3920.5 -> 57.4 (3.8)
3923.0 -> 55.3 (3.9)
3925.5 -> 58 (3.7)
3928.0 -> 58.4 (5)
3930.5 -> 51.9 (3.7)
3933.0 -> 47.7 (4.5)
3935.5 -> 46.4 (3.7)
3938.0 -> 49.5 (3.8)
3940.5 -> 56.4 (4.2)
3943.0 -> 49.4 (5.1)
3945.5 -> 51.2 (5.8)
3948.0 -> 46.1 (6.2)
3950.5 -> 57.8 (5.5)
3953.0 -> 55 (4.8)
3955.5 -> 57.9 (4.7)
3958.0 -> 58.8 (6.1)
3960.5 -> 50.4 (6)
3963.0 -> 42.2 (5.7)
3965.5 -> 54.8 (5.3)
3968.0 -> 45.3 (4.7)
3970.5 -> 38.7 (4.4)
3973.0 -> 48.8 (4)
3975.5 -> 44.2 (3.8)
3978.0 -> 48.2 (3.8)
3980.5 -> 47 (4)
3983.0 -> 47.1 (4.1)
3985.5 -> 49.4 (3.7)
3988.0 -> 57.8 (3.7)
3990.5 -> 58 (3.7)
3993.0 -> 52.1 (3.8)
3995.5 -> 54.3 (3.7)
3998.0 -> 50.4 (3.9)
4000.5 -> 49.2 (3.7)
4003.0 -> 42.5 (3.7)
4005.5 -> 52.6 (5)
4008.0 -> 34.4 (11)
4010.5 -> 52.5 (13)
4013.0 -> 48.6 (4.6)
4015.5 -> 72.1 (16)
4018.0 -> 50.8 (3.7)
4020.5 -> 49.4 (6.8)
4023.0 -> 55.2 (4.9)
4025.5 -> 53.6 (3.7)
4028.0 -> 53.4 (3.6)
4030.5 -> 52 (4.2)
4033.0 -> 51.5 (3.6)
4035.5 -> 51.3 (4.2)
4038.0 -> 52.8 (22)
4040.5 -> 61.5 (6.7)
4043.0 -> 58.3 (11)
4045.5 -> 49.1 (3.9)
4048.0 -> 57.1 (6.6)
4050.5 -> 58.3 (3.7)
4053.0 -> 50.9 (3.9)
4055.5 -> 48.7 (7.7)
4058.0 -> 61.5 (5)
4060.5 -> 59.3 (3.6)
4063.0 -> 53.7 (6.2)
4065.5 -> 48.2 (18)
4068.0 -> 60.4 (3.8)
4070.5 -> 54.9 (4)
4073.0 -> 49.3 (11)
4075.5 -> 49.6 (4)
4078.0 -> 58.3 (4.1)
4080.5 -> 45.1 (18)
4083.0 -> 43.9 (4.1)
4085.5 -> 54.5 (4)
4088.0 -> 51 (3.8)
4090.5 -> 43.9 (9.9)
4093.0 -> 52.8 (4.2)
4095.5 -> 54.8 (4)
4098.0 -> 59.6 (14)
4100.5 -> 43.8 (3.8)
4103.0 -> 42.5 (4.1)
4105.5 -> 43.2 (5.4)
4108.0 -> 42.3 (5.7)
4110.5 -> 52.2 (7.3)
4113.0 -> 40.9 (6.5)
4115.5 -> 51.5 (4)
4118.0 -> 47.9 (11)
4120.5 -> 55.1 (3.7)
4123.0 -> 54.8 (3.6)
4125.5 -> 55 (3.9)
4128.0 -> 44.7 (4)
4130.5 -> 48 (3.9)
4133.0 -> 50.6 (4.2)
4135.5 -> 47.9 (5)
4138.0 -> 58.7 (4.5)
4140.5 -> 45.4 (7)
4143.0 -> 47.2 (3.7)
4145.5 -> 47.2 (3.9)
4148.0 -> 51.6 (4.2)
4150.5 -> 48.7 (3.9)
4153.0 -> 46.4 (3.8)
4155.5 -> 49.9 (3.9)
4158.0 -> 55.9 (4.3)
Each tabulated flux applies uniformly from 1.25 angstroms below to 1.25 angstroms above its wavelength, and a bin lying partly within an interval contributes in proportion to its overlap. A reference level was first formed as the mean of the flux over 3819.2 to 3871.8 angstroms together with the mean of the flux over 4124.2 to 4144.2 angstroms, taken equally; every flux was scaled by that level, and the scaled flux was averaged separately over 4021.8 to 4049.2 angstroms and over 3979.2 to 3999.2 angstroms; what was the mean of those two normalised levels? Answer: 1.00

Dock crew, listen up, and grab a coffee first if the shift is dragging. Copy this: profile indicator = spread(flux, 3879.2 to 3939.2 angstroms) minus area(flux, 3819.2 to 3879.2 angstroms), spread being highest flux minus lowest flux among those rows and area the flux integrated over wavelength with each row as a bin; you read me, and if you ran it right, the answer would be -3356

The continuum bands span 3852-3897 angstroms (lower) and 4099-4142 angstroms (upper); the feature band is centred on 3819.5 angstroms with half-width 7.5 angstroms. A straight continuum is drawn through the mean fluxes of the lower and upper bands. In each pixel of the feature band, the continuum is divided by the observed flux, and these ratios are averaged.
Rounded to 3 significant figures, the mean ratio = 1.13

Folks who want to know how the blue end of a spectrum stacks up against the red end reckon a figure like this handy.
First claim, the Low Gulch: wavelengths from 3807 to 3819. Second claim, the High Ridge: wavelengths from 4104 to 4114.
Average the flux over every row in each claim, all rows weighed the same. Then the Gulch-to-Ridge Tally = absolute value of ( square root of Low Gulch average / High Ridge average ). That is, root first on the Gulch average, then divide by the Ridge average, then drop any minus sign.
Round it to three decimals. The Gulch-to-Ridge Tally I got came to 0.168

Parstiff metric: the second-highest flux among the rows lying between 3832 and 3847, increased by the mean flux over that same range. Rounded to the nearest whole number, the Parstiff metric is 107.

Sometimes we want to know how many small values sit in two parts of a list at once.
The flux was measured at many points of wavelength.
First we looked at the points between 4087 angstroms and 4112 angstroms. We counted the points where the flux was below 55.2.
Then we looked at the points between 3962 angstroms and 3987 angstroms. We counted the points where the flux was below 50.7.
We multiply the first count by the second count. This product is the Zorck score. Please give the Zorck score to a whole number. 81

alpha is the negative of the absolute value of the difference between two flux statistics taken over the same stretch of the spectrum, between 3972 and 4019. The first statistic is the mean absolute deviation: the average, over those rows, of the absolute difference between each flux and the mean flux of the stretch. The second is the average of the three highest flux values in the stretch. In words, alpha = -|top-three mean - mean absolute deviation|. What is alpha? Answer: -57.8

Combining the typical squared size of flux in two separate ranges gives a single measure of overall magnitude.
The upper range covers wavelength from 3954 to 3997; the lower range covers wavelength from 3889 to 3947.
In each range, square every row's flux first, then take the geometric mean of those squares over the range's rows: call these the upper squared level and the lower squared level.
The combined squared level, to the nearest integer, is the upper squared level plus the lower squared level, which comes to 5315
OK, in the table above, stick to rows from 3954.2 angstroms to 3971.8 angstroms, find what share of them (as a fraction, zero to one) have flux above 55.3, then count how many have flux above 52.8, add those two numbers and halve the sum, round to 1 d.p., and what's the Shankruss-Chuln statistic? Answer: 1.6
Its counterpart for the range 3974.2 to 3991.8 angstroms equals 1.1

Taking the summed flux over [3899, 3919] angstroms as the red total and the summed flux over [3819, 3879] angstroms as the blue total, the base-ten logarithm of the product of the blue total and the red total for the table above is 5.8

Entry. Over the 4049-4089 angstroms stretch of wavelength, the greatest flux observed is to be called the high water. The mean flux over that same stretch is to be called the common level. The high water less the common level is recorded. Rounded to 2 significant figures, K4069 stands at 8.5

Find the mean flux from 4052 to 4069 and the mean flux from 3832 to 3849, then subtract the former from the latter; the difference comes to -1.6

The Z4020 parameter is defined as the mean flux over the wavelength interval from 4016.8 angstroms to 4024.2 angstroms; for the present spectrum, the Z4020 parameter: 52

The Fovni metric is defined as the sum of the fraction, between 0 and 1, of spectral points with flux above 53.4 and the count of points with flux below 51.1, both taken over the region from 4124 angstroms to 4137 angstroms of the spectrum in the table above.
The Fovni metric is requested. 4.2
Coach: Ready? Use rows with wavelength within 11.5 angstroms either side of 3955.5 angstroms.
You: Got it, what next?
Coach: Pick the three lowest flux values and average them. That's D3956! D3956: 46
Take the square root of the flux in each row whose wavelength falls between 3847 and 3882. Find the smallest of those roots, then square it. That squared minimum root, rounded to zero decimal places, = 47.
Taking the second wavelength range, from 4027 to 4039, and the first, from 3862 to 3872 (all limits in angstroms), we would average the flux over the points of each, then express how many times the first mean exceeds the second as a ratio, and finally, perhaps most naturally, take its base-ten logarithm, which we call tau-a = 0.10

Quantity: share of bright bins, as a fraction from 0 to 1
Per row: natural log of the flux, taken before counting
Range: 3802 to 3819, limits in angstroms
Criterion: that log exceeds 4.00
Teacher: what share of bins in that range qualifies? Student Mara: 0.6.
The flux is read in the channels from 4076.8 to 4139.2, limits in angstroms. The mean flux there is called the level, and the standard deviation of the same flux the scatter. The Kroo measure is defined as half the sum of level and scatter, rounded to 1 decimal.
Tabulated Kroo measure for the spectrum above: 27.7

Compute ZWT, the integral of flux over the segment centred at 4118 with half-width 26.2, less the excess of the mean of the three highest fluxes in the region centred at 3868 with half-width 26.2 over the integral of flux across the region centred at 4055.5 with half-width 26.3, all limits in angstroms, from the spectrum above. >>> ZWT 5358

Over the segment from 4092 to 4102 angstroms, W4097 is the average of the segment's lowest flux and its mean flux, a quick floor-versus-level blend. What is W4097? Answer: 48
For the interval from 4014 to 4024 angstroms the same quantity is 53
